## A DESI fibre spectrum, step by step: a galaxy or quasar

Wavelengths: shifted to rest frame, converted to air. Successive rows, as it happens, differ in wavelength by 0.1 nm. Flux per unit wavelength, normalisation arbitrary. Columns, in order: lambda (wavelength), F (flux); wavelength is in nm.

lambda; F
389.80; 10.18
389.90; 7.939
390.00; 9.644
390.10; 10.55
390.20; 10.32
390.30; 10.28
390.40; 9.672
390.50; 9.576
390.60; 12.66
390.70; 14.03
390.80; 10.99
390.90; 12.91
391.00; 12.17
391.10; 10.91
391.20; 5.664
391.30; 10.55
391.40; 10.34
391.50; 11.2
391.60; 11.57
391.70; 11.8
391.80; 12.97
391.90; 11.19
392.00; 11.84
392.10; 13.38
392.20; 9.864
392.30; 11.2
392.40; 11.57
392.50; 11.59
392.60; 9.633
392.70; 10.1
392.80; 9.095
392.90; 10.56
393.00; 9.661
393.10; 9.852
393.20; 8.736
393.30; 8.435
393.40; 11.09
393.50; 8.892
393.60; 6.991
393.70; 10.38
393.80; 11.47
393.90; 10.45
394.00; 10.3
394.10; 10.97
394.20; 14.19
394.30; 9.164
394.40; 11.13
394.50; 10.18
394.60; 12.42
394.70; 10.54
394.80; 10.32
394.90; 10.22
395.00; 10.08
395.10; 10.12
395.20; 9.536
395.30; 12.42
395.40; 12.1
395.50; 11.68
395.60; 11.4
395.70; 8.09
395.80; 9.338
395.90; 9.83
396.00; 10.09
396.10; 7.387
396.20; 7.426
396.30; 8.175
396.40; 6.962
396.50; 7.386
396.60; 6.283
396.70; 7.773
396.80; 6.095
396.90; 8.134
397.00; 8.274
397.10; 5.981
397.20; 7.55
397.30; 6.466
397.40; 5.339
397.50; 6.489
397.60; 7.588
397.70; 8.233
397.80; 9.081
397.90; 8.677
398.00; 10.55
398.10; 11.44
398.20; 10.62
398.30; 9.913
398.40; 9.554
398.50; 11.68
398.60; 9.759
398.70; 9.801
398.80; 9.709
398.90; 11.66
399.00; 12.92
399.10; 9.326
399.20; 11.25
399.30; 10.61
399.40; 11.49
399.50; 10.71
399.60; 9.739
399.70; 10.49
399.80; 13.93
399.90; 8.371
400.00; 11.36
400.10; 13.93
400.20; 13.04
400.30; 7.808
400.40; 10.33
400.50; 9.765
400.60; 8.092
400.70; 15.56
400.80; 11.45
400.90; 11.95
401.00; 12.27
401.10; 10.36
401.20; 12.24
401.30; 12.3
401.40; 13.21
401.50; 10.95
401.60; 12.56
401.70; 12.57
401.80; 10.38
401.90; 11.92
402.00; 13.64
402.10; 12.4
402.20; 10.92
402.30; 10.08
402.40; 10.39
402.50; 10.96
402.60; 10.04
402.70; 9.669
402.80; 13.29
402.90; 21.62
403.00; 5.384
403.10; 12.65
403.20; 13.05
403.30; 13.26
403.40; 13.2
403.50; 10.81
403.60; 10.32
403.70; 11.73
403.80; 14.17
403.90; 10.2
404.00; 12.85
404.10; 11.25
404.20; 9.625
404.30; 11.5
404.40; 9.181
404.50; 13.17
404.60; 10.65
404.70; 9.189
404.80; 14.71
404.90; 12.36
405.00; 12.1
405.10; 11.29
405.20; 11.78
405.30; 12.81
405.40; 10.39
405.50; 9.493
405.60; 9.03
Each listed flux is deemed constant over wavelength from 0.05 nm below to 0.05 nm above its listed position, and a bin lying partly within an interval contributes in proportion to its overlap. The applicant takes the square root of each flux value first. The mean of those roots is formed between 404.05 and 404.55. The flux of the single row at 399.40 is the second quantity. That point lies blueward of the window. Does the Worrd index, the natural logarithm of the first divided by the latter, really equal -1.25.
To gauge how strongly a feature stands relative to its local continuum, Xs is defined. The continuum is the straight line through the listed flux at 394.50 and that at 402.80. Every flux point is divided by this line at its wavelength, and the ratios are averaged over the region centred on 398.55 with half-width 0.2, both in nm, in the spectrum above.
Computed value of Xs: 0.872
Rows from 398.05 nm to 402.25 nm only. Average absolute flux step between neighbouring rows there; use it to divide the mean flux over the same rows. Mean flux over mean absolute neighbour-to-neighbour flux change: 6.3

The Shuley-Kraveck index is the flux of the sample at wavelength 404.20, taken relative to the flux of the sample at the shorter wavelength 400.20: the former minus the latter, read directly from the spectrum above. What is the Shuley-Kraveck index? -3.4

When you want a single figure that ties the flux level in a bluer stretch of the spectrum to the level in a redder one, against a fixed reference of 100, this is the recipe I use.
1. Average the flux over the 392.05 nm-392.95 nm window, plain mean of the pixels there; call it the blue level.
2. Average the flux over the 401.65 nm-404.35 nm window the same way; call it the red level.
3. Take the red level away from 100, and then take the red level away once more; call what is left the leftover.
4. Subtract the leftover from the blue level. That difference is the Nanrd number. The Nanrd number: -66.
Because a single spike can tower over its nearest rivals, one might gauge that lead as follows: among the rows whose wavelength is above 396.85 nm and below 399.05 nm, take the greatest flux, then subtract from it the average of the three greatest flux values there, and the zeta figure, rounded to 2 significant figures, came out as 0.83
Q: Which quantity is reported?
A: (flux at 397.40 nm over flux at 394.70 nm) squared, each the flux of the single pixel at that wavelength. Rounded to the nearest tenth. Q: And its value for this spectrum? 0.3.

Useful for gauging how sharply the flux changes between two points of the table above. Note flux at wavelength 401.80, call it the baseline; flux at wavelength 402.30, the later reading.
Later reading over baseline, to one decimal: 1.0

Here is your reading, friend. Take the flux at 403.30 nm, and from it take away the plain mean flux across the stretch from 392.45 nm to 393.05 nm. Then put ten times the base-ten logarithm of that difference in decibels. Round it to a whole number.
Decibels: 5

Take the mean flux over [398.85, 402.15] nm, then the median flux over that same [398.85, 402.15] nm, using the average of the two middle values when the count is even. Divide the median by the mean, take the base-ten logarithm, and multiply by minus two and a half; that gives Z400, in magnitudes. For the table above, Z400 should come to 0.00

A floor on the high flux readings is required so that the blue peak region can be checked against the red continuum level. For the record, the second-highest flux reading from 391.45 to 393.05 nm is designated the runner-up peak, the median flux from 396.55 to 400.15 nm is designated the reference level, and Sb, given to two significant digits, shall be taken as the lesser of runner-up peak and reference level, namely 9.7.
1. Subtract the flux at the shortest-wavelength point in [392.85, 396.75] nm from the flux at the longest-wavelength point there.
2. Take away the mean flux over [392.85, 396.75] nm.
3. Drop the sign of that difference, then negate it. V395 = -13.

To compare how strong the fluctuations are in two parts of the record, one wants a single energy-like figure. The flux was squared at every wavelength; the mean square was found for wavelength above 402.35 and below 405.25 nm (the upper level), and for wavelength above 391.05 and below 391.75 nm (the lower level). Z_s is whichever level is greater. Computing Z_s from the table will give 145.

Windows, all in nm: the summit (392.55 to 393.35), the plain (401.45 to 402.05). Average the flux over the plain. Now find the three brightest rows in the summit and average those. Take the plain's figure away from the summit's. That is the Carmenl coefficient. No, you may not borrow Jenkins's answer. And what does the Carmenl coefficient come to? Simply -1.8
